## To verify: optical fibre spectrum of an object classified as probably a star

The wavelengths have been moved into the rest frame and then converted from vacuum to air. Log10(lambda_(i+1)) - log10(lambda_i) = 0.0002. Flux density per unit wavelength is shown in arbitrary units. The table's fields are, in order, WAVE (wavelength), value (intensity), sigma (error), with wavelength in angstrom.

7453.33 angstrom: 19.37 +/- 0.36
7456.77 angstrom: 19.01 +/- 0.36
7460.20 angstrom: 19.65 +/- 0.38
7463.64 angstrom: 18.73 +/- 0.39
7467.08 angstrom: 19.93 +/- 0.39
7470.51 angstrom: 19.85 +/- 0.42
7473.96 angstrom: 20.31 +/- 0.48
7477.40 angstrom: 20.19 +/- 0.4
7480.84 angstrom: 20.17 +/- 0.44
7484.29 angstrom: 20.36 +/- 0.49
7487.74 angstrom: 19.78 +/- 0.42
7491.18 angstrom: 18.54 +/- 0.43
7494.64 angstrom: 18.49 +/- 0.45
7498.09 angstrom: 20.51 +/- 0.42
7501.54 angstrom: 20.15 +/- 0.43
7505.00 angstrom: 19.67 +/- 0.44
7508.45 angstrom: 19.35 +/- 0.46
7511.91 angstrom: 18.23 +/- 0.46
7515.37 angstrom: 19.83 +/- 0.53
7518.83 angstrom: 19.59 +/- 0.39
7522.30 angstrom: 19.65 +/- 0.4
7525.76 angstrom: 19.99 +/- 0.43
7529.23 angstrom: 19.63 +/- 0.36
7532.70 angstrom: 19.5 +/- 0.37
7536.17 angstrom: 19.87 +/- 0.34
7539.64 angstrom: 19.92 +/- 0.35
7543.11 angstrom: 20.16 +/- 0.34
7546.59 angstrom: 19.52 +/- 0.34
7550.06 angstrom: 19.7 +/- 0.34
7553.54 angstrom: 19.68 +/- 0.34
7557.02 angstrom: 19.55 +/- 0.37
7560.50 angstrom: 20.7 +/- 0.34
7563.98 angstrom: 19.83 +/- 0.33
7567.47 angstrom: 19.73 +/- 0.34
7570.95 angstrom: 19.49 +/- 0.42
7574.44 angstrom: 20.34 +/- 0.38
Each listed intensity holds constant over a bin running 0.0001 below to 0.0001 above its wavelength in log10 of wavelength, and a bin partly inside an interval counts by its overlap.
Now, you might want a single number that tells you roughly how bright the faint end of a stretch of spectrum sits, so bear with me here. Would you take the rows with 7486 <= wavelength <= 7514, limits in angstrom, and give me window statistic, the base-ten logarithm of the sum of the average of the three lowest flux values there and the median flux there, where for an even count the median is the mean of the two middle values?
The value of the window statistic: 1.58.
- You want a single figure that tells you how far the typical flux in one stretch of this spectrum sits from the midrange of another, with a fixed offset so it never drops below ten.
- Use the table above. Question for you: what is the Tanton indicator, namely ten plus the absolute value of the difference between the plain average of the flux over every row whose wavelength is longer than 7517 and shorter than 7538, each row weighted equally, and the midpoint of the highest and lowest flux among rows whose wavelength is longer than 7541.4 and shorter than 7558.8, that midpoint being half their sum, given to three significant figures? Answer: 10.1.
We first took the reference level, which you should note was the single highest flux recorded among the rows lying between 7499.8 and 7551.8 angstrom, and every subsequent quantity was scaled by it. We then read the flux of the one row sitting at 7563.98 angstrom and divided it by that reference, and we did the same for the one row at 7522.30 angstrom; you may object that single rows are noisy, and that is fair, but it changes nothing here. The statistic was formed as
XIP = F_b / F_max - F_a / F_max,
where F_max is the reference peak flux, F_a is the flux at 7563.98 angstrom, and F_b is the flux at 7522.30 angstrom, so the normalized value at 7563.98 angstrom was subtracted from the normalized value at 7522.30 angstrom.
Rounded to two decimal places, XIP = -0.01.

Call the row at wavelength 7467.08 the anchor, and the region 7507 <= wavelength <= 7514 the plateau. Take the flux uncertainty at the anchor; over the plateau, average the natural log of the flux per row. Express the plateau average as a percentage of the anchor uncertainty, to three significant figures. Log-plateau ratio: 752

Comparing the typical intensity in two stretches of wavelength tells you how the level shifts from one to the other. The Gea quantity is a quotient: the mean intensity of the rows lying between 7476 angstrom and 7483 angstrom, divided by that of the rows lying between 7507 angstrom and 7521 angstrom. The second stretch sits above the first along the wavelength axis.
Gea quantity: 1.05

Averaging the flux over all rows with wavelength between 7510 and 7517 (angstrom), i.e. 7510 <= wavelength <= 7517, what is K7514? 19.0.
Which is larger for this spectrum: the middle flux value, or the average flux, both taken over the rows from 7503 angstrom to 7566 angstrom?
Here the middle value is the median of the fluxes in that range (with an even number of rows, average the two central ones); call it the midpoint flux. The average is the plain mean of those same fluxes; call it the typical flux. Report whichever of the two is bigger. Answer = 19.7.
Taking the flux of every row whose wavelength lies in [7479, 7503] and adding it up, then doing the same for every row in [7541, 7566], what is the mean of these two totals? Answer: 139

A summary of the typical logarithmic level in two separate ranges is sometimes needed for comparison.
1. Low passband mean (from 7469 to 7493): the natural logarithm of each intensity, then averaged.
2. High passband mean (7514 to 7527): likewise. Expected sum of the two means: 5.97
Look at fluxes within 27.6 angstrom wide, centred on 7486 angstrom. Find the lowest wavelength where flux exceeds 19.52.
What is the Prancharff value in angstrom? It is 7473.96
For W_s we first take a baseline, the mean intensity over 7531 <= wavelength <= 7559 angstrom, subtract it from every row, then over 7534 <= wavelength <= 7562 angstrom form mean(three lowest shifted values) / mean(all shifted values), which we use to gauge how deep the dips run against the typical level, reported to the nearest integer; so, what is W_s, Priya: -1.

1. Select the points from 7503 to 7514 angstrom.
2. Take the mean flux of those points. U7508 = 19.1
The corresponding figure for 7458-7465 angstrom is 19.2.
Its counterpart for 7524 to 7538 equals 19.7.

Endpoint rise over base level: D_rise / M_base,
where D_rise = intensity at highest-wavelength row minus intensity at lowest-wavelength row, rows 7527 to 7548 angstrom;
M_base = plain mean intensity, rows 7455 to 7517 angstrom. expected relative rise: -0.006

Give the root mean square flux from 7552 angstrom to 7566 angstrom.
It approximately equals 19.9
